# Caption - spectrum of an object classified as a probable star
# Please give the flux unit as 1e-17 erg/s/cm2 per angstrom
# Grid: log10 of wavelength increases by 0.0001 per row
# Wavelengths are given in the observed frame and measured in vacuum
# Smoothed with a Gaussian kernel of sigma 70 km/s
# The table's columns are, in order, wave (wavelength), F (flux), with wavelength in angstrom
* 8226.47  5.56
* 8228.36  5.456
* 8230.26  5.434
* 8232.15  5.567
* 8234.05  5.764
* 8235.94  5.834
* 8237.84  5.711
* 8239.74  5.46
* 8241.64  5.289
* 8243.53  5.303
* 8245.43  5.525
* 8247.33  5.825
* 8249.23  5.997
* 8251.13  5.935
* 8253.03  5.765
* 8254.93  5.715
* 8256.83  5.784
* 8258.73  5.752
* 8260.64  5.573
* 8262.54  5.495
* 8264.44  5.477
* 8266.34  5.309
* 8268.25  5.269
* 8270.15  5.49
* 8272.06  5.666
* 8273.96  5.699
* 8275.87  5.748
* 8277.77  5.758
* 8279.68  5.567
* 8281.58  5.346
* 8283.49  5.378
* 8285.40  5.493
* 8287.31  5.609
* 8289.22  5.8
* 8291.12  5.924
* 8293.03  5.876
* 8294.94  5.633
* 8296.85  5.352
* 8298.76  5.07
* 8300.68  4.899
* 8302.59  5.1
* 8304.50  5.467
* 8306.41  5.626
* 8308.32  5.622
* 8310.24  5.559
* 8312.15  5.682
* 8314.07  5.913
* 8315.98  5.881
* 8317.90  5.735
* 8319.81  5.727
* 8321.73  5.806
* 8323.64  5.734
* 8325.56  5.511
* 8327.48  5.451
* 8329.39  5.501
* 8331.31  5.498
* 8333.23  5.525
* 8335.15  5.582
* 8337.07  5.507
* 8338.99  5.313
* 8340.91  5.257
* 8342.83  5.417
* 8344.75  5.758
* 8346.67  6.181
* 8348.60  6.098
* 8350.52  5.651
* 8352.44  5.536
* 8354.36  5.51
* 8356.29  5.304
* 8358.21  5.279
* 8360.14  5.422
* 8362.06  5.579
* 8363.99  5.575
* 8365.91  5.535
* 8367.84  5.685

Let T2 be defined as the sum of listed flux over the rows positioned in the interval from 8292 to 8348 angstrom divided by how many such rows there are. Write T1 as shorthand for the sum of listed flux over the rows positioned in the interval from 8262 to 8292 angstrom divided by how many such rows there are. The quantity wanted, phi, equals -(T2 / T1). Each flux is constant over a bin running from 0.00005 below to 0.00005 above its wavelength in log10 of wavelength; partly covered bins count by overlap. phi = -0.999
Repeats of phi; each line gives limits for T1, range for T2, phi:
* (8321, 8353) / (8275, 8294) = -1.008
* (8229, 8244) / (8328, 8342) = -0.984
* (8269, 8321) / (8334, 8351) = -1.011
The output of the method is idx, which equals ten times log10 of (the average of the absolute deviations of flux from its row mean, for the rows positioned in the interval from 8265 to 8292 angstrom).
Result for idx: -7.7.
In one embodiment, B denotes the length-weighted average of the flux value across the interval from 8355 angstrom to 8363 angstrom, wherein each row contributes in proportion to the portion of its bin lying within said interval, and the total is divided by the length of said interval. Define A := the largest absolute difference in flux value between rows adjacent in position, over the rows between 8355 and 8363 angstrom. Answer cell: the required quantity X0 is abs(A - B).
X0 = 5.24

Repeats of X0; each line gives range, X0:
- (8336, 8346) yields 5.13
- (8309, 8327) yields 5.49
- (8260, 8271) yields 5.21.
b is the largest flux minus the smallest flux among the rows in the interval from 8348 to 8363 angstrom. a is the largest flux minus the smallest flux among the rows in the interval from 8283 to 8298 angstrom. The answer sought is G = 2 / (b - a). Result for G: 8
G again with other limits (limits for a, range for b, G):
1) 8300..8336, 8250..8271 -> -6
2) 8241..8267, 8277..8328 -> 6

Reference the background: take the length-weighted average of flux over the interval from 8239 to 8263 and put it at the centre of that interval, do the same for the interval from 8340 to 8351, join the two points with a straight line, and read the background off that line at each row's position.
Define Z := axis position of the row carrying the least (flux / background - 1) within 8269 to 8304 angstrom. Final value 8300.68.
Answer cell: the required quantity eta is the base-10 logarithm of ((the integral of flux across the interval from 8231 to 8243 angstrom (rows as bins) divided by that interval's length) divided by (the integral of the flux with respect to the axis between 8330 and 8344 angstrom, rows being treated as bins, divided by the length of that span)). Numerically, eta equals 0.011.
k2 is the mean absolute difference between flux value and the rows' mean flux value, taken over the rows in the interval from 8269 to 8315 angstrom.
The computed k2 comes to 0.199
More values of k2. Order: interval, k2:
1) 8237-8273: 0.187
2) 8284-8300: 0.217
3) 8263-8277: 0.156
